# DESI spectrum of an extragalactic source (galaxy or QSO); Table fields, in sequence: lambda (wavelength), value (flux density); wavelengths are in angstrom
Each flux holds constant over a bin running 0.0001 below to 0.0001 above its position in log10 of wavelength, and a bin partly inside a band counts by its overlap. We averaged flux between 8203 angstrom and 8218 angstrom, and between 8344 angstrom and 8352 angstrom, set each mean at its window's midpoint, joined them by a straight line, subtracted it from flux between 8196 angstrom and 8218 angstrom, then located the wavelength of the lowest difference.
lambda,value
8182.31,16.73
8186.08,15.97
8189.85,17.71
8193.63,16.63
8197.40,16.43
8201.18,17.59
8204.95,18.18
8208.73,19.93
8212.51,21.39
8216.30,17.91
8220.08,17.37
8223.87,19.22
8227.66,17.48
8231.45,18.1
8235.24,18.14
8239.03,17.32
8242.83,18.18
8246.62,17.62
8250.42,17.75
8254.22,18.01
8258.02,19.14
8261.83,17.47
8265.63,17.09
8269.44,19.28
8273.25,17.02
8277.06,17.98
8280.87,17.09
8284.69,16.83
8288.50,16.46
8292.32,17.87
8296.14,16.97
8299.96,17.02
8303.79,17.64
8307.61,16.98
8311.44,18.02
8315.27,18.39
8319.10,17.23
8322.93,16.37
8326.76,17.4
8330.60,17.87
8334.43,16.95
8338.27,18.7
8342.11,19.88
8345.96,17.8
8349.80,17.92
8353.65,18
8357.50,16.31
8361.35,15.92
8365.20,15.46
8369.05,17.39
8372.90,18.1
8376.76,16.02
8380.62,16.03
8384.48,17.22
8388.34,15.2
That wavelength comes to 8197.40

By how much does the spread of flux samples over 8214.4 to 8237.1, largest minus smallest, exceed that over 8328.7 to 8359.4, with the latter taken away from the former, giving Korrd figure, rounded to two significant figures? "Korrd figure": -1.7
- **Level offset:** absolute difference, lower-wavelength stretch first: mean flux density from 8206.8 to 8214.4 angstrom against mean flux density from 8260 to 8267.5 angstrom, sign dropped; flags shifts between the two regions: 3.4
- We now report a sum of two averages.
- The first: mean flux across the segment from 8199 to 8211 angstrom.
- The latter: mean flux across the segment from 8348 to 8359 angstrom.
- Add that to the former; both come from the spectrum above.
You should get 36.0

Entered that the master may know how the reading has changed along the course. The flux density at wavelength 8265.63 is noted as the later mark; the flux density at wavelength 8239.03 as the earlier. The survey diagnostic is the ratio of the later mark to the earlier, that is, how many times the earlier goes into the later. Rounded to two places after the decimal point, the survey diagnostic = 0.99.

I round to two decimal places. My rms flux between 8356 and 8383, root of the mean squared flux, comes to 16.48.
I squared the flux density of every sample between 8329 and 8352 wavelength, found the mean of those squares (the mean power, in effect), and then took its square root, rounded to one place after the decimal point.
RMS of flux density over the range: 18.2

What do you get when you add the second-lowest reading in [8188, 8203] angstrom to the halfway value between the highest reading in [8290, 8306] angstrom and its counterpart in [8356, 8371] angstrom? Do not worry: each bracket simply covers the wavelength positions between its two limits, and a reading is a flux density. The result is 34.3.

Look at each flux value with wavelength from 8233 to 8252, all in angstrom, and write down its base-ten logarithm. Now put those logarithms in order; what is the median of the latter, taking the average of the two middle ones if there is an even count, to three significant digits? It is 1.25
